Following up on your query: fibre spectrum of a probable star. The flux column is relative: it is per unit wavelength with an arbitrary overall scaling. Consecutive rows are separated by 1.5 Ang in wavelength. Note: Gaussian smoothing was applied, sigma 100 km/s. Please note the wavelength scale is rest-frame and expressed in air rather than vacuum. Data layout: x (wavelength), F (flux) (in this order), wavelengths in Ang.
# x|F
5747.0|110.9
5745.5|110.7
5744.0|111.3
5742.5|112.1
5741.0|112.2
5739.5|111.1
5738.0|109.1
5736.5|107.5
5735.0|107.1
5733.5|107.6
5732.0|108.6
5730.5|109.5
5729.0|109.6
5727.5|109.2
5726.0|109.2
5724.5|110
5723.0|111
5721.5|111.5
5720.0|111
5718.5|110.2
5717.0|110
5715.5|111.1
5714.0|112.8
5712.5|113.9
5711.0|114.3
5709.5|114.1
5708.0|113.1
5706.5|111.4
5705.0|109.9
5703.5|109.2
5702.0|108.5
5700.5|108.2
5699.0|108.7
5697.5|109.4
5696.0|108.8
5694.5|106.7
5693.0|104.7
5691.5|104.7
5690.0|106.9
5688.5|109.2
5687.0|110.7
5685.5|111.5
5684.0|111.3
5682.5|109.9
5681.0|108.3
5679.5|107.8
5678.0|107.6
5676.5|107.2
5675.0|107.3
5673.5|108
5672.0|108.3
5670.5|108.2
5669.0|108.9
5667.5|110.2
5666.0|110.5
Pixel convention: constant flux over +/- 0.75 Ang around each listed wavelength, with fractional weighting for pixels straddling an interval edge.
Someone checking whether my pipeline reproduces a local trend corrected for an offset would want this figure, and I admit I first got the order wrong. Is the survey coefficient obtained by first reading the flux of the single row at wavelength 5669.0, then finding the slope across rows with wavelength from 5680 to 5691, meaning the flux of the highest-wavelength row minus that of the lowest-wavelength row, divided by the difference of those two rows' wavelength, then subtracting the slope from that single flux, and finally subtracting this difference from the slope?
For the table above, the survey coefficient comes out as -109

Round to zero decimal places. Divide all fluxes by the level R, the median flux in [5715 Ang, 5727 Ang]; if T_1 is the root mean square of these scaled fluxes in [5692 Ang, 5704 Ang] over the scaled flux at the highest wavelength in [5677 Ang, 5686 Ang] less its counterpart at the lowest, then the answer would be 28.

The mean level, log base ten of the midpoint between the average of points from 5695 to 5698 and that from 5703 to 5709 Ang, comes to 2.04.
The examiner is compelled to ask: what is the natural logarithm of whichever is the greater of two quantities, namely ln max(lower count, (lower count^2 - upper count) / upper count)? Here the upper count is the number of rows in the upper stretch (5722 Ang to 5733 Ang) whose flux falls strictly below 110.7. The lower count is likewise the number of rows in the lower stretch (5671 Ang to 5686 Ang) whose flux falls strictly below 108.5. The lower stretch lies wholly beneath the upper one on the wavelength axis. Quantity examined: 2.0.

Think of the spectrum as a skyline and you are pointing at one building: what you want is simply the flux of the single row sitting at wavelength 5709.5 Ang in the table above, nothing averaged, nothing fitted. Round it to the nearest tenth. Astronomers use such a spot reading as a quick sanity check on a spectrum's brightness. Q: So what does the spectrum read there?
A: 114.1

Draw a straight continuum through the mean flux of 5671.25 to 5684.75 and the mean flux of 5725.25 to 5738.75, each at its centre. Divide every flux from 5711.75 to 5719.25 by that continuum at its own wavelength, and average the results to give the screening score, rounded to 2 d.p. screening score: 1.03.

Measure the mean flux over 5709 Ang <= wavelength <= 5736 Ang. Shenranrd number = 111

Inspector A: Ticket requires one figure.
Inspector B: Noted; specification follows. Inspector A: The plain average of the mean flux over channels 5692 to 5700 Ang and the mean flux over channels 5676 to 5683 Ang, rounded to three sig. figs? 108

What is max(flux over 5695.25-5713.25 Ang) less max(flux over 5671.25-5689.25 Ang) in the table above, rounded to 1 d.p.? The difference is 2.8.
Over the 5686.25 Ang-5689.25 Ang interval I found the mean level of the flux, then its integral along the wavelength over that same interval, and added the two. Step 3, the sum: 440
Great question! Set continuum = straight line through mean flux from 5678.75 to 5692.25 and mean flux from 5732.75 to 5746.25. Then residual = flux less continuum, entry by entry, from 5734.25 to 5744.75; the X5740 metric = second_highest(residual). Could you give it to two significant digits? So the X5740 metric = 2.2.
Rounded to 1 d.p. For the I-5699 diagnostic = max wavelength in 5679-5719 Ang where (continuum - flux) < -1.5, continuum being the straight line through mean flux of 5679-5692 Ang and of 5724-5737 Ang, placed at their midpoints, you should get 5715.5 Ang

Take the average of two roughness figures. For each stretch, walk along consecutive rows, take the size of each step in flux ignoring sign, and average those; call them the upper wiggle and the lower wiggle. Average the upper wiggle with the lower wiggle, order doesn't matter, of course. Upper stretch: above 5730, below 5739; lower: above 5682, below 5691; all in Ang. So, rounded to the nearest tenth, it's 1.1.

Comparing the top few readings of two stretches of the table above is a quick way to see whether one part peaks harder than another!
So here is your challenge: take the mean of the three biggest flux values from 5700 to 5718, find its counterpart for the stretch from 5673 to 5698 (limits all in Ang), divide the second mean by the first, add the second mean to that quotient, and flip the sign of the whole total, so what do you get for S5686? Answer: -112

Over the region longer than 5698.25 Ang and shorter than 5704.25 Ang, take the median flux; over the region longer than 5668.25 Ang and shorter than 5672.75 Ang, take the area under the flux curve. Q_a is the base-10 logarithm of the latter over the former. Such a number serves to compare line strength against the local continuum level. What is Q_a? 0.65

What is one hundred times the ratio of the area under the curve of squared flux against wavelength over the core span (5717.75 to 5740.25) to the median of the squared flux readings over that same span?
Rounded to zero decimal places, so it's 2250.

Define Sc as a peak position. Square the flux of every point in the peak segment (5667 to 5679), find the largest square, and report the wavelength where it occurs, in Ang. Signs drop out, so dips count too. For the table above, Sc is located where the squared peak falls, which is 5667.5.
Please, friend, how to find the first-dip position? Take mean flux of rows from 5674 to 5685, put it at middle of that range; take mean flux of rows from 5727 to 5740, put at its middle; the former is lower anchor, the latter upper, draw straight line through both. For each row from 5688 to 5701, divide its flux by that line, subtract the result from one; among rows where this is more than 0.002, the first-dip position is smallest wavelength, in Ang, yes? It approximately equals 5690.0 Ang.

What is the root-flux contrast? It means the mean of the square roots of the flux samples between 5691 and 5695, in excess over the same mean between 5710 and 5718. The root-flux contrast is -0.34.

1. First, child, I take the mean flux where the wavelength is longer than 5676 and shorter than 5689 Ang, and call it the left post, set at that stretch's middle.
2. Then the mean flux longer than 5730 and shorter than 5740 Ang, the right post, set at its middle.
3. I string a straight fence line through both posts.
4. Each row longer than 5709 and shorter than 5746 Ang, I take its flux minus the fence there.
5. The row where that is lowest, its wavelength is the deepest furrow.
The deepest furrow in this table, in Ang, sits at 5735.0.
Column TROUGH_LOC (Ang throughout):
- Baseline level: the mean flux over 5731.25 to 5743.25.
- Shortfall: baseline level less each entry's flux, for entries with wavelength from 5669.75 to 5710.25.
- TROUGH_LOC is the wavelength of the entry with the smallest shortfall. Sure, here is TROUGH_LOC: 5709.5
